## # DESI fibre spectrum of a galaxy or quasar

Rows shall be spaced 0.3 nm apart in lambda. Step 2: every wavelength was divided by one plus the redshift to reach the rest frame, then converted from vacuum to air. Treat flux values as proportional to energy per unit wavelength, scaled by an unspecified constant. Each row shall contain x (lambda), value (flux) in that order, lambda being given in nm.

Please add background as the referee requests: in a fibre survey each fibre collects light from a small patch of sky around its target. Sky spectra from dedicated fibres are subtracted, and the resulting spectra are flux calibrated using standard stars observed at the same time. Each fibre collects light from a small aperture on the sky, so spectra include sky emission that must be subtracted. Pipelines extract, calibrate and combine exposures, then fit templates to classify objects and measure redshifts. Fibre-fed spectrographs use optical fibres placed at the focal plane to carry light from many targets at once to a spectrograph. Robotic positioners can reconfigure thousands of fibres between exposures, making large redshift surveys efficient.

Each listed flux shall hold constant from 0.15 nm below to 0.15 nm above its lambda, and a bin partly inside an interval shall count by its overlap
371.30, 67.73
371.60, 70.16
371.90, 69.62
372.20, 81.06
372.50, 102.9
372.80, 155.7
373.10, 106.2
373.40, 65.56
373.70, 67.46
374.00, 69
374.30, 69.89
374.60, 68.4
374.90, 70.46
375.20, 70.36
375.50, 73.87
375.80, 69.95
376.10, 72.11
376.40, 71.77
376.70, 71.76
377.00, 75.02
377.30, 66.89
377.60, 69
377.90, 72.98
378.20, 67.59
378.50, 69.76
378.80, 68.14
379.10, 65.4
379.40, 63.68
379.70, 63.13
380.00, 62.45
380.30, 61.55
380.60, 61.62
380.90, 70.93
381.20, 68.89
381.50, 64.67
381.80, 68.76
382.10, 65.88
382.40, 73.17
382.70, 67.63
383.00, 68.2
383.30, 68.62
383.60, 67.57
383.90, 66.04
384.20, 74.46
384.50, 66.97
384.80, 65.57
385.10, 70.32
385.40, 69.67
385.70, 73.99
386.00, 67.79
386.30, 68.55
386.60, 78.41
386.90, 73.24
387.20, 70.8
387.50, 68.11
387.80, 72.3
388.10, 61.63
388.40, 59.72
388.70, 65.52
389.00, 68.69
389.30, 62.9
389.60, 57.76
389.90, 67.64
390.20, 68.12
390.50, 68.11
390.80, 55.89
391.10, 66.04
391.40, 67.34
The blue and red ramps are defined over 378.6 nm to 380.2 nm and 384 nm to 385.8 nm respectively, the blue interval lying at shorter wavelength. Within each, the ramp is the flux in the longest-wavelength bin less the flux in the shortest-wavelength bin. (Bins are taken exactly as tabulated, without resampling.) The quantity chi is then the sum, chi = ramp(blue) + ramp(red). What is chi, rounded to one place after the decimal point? -6.2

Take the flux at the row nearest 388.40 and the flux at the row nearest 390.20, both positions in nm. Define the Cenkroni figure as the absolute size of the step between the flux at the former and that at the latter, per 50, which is 0.17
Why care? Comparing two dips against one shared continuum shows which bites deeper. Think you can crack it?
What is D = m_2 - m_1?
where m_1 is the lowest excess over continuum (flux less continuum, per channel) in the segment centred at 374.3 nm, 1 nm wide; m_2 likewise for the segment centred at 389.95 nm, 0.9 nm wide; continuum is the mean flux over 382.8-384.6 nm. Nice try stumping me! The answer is -11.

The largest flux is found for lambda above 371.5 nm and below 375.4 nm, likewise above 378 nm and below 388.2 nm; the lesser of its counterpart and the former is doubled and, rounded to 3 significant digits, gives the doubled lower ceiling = 157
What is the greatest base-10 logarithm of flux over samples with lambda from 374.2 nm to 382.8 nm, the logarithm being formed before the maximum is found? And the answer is 1.88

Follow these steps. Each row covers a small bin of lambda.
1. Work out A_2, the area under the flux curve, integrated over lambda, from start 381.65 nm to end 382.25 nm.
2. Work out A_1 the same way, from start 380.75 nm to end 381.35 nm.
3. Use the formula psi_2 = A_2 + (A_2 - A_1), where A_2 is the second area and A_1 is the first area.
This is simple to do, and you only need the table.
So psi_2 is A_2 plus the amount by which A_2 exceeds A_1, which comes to 38.8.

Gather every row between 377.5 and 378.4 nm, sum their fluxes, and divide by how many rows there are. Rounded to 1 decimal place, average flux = 69.9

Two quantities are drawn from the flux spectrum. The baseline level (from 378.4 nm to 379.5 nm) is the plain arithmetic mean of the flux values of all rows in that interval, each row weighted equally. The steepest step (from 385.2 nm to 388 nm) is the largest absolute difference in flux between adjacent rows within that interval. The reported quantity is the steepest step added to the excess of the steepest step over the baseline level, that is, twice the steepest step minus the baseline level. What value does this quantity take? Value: -47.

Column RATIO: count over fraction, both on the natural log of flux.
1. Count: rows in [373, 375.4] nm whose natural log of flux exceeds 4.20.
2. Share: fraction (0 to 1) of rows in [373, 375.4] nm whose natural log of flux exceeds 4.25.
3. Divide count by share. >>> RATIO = 19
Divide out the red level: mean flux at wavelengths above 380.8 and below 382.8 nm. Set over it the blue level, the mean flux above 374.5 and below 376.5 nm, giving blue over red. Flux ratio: 1.04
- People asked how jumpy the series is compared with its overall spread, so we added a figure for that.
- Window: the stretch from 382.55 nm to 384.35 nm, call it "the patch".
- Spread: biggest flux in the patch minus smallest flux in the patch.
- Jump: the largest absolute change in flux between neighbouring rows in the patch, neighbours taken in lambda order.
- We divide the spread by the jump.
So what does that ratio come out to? 1.0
